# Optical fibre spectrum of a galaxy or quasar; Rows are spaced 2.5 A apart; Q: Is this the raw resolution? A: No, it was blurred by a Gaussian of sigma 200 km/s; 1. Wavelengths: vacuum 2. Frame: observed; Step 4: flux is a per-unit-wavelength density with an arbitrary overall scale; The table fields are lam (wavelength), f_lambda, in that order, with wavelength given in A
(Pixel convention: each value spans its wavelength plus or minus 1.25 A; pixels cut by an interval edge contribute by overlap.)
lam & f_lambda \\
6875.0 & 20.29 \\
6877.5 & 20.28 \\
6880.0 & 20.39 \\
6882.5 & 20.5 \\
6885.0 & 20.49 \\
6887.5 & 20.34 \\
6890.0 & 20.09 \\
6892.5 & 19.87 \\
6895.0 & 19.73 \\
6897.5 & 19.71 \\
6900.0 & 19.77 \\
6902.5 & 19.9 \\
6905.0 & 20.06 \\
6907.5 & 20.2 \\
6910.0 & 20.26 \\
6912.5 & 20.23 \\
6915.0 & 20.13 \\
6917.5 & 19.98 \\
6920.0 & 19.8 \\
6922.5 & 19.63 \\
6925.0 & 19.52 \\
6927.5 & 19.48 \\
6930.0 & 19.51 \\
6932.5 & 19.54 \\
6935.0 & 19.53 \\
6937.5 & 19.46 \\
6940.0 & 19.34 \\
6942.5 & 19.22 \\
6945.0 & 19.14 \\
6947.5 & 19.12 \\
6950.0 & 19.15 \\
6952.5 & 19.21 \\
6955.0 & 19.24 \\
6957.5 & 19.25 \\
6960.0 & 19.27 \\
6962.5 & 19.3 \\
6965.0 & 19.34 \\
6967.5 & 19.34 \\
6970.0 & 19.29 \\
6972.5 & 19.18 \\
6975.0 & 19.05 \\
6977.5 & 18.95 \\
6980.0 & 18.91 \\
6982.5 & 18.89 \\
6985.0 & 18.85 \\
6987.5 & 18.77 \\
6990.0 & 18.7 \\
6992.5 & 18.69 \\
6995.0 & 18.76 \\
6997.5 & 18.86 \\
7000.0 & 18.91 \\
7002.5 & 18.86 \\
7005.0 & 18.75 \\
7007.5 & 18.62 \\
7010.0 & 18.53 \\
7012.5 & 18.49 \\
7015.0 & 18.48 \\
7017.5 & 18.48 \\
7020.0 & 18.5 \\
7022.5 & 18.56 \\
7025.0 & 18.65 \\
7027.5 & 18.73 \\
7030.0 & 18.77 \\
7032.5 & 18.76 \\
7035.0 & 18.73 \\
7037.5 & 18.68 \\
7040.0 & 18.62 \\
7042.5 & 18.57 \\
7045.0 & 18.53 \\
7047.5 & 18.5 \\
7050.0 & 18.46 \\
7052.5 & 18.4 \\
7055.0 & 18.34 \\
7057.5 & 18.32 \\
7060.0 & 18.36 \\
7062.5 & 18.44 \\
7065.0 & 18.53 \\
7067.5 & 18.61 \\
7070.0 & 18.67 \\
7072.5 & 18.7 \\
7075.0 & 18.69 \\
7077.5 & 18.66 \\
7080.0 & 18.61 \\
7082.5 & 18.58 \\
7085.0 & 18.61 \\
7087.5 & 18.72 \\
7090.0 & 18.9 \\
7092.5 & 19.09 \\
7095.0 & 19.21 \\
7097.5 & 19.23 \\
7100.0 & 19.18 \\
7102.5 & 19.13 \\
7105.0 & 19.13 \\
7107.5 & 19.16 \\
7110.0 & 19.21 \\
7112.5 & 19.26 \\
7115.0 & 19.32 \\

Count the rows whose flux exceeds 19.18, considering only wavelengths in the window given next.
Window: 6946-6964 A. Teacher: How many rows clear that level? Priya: 5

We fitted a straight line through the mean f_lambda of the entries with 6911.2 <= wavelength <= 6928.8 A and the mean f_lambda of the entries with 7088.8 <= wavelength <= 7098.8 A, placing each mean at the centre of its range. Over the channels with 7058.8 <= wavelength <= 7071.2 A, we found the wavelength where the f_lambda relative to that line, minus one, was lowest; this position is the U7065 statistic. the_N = 7060.0 A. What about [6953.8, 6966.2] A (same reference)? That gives 6955.0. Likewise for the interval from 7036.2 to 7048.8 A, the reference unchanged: 7047.5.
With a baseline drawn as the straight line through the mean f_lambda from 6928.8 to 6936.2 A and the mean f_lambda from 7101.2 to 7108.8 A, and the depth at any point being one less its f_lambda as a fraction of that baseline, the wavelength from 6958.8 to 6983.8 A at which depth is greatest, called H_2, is 6982.5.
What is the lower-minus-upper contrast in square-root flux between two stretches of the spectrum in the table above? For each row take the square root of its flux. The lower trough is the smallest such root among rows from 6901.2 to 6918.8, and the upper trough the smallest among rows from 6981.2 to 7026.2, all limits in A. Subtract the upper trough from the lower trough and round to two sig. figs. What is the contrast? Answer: 0.16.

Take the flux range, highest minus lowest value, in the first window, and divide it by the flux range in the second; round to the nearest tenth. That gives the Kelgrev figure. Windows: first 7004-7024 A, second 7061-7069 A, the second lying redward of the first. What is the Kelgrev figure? 1.6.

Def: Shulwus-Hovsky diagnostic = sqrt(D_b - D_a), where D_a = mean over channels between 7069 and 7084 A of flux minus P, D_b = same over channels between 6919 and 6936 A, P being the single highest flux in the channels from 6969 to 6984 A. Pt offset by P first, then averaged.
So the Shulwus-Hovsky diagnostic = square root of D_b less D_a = 0.96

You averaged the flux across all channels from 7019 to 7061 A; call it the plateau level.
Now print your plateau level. 18.6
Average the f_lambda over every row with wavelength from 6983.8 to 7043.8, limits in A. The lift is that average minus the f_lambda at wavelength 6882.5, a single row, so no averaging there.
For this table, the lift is -1.8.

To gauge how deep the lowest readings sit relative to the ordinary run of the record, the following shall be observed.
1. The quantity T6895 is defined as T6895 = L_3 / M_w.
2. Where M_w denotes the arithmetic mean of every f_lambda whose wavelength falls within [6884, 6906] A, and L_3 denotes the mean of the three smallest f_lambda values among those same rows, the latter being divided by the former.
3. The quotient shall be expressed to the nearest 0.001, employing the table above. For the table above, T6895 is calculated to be 0.987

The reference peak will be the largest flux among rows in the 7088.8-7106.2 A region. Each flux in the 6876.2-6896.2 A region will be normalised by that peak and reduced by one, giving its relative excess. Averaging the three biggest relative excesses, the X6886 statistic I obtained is 0.06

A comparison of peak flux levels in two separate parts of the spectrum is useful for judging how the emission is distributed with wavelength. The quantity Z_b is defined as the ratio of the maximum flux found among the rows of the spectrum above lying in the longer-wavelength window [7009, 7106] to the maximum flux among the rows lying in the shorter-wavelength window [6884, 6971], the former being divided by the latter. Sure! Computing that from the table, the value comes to 0.94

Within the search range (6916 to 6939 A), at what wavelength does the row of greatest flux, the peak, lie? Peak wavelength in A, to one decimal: 6917.5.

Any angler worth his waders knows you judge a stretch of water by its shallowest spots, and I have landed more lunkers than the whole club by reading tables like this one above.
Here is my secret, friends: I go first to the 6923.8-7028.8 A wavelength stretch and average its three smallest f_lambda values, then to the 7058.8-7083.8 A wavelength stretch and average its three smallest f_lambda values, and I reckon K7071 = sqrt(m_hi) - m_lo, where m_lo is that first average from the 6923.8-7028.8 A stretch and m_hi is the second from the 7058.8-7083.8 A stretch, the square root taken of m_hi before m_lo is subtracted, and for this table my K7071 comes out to -14.2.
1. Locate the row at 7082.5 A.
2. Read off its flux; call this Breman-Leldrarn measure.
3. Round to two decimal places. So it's 18.58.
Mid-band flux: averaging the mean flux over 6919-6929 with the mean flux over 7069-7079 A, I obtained 19.14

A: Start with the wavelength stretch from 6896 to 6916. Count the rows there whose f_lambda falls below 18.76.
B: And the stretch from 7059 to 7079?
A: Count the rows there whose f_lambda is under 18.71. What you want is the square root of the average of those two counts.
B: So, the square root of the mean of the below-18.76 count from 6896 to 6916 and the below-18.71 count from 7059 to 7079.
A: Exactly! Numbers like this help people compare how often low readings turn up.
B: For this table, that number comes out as 2.00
